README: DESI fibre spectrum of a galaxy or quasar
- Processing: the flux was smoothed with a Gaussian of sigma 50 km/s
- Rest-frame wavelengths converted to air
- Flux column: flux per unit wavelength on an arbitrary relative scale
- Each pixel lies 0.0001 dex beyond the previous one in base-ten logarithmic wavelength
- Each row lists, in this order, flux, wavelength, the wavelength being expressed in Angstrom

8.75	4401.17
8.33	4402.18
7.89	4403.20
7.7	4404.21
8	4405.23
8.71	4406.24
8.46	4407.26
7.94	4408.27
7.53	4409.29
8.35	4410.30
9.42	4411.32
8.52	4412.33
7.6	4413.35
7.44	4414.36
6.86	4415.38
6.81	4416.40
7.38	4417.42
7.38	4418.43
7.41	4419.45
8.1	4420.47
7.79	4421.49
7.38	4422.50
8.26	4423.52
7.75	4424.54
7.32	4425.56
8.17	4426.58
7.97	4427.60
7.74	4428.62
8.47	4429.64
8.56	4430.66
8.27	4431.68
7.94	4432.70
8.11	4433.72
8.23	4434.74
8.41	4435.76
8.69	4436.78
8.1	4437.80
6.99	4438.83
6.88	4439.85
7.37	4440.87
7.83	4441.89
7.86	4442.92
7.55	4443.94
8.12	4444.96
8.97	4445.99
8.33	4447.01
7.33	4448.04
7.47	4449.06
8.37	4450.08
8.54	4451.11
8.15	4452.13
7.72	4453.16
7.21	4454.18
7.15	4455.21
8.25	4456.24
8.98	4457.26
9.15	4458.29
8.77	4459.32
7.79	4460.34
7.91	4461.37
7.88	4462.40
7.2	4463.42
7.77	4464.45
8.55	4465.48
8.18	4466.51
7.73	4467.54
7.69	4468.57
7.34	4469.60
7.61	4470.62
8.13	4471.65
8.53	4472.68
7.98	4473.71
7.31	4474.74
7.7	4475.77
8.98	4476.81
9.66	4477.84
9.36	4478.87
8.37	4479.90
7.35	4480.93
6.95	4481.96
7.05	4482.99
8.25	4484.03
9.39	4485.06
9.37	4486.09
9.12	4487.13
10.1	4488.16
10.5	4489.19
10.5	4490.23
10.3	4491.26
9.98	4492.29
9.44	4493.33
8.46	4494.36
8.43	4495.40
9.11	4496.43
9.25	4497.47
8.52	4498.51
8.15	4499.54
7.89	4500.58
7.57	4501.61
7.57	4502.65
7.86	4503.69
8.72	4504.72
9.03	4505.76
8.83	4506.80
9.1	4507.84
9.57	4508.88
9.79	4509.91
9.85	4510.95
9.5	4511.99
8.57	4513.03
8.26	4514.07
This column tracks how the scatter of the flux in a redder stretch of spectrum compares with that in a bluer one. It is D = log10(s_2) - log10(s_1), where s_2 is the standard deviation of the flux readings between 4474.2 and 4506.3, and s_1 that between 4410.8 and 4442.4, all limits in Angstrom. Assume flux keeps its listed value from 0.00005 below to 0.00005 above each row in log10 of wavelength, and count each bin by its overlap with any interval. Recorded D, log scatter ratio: 0.2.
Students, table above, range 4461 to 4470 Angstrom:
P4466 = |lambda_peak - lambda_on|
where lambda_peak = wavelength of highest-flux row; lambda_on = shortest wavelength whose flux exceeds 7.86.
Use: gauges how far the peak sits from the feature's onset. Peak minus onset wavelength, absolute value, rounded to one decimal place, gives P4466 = 4.1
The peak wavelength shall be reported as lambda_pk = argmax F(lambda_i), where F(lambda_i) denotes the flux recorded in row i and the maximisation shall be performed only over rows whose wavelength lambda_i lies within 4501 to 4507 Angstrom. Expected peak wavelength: 4505.76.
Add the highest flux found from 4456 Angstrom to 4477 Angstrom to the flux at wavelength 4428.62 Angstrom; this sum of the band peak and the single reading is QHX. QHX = 16.9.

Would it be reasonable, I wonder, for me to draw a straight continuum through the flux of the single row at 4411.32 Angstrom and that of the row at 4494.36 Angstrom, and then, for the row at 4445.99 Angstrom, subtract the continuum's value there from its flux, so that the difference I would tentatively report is 0.0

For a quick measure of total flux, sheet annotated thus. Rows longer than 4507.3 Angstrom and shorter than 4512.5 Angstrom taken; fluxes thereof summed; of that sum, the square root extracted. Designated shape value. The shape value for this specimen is 6.9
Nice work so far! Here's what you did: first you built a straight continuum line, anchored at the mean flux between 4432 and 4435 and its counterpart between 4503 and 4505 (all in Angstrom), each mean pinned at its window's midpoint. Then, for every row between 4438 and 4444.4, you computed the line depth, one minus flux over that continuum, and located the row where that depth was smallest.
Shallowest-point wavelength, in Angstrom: 4442.92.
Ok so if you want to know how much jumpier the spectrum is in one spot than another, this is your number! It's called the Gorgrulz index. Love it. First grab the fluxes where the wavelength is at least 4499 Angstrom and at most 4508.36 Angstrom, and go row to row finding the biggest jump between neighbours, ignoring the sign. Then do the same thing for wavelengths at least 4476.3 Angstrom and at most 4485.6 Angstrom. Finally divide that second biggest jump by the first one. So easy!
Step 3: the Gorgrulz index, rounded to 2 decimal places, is 1.40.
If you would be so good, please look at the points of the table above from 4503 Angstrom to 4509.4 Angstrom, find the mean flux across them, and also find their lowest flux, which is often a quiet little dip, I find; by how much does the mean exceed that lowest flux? 1.0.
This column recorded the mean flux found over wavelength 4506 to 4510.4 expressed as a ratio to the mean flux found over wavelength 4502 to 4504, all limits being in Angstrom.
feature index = 1.21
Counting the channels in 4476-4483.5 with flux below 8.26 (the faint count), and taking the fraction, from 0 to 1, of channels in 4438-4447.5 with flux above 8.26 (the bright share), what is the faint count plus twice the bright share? 3.4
